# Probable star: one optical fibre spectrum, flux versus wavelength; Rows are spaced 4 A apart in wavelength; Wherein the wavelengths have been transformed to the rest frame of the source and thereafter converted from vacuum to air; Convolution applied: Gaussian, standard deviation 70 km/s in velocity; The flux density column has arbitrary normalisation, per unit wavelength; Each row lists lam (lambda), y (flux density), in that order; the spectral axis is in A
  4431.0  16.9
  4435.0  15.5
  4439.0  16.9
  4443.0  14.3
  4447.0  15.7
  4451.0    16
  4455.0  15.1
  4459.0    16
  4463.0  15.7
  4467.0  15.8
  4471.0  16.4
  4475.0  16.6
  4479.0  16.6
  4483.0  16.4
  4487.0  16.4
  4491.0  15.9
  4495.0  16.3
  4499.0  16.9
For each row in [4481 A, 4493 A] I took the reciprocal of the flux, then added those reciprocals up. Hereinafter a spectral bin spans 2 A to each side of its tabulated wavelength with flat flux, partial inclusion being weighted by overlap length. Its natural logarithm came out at -1.69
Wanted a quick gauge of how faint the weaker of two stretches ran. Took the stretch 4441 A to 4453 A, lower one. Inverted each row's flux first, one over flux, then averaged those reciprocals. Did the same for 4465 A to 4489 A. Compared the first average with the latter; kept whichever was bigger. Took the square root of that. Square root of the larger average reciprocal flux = 0.256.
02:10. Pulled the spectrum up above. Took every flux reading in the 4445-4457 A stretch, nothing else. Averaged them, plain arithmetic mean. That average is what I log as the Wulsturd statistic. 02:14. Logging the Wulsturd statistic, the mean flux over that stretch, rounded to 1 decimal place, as 15.6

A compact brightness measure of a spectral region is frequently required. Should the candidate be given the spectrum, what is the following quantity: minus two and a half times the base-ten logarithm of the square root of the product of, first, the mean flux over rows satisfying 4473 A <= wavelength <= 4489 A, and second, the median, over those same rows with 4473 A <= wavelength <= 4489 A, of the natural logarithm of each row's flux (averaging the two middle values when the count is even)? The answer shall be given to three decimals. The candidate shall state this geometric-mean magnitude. -2.081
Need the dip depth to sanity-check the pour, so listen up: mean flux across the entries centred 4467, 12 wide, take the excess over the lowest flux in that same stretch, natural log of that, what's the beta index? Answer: -1.3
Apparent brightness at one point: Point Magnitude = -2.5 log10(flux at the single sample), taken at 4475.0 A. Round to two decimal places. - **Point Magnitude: -3.05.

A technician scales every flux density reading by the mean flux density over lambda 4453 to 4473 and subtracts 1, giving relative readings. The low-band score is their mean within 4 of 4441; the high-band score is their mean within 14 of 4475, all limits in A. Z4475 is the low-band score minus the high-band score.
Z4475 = -0.042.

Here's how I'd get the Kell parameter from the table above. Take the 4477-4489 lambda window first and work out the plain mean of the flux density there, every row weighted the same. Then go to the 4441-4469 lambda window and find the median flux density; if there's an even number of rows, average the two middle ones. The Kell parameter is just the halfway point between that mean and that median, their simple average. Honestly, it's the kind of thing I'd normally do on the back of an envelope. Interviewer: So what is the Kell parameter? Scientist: 16.1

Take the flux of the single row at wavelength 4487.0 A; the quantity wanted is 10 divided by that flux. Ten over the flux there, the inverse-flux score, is 0.610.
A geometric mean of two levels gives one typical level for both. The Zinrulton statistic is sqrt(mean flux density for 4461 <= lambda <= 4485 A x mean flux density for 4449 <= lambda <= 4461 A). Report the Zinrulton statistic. 16.0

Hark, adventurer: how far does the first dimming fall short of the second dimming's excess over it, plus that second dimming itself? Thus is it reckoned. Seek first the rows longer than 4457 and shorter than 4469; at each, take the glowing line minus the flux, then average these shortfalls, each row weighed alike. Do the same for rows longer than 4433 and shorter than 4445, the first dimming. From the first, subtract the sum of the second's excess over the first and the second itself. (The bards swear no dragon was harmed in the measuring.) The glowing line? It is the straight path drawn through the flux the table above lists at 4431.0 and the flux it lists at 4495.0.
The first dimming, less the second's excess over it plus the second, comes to 1.0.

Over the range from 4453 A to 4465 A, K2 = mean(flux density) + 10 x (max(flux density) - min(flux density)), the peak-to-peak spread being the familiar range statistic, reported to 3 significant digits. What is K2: 24.6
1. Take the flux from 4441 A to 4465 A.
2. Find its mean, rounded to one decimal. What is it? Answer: 15.5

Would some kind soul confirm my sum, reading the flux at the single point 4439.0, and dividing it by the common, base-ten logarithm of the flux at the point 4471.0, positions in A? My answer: 13.9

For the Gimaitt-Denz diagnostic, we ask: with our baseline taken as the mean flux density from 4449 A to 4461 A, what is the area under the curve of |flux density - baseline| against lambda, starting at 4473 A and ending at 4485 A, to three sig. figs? 10.0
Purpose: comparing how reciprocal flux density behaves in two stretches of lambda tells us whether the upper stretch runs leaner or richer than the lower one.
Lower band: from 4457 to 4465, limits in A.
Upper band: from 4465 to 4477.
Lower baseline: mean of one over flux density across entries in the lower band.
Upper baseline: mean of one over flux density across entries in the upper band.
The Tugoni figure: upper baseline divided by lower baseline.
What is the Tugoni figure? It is 0.975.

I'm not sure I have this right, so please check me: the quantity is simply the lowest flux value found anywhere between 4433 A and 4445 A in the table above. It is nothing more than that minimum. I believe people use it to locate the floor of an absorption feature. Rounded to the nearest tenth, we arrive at 14.3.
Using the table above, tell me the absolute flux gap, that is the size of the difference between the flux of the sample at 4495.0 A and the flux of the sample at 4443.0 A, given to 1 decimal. 2.0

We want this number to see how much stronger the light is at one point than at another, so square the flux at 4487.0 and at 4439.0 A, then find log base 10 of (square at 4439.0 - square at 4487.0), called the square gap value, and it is 1.2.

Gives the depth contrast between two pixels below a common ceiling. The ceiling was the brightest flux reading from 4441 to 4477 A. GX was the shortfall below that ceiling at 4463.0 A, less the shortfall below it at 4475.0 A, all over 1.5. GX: 0.60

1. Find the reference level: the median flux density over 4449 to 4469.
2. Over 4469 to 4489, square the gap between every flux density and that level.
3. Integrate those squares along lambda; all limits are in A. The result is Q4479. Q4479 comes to 9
